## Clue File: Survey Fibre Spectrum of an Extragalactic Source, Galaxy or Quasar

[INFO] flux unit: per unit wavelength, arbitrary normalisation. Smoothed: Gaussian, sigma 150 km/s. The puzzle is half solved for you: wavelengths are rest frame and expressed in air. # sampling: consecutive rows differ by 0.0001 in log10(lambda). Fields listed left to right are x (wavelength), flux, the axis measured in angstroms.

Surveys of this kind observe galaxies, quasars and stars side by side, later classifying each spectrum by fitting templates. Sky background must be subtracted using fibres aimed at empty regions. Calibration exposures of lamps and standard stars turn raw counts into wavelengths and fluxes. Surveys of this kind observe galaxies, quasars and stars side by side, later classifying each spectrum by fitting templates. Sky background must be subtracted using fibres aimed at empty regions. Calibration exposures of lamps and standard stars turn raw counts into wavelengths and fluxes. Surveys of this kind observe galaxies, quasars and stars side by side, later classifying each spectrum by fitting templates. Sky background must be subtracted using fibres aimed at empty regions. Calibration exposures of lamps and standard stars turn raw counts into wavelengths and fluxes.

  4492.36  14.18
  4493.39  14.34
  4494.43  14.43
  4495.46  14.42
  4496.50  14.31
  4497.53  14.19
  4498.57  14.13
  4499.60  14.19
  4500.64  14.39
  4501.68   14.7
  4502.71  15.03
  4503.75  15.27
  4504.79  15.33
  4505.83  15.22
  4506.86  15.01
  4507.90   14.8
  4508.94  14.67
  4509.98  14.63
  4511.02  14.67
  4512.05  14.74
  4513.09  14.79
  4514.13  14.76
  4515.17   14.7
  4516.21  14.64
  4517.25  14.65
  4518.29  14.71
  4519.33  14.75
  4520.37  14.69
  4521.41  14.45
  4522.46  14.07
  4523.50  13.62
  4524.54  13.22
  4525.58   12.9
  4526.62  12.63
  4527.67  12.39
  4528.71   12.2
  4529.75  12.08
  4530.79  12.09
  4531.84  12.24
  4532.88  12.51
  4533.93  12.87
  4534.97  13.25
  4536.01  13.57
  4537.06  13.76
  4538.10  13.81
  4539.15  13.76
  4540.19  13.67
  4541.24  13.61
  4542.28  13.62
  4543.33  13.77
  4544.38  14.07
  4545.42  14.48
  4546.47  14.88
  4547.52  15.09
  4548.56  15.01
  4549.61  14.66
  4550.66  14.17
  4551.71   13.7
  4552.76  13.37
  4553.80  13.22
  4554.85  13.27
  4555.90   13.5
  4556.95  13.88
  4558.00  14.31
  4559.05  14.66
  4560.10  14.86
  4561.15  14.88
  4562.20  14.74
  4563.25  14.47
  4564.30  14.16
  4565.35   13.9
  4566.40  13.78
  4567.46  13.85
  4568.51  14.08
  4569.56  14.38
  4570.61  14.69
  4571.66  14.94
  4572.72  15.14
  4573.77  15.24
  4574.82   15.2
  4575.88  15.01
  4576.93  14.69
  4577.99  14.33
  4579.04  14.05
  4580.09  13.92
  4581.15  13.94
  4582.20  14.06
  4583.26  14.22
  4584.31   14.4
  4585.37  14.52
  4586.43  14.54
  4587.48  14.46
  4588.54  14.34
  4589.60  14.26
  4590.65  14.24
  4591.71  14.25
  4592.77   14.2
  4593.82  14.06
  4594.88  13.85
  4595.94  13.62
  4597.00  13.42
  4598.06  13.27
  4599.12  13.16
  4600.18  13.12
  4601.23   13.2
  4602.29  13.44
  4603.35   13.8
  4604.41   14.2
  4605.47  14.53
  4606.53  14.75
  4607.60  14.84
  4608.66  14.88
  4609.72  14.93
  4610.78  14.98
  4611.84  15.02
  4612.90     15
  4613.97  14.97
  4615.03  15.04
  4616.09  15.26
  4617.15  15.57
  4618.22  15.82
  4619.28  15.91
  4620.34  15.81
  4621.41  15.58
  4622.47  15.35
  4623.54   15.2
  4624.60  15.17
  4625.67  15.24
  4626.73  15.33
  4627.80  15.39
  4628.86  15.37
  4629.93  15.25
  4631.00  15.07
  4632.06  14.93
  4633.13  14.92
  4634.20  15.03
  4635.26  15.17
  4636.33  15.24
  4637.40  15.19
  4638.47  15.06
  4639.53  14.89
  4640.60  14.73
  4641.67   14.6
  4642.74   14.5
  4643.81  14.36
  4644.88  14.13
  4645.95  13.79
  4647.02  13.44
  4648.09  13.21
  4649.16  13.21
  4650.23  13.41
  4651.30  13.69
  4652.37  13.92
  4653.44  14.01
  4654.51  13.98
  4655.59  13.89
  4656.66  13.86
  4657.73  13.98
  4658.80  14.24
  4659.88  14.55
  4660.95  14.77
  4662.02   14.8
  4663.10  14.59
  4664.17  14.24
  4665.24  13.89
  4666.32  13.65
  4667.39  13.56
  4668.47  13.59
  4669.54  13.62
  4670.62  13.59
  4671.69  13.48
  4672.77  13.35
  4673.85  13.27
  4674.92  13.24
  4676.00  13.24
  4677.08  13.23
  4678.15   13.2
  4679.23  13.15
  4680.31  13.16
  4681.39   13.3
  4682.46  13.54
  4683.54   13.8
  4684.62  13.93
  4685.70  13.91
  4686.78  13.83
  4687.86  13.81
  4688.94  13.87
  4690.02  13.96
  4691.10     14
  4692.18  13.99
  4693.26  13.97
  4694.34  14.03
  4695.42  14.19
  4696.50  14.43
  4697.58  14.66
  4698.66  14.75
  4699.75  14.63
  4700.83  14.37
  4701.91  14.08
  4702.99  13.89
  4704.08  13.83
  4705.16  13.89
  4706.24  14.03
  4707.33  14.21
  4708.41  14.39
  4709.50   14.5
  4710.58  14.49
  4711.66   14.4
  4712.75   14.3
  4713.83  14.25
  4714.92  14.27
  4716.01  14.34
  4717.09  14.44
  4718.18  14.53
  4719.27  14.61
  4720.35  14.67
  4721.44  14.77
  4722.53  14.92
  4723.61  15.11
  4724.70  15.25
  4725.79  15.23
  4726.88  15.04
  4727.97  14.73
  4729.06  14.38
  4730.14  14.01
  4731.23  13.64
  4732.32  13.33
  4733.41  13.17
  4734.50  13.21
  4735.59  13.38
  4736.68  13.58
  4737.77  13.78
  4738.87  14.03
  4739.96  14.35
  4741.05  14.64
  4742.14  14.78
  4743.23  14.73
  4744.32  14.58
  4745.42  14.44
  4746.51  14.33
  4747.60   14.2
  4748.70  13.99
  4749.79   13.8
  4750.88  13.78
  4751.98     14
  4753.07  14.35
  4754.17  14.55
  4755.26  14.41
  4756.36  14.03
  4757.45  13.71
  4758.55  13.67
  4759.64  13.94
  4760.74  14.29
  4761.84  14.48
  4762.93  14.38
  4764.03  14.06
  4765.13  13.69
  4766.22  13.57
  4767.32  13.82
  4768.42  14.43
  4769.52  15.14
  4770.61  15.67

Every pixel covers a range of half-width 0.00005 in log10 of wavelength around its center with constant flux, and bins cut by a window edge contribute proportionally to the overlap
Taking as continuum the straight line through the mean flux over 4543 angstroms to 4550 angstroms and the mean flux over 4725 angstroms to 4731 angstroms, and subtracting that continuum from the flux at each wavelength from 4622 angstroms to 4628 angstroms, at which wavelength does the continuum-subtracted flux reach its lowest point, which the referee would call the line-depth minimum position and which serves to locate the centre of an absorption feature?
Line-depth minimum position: 4624.60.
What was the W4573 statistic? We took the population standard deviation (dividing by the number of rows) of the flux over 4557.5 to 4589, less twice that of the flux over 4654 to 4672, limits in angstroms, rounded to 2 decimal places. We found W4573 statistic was -0.44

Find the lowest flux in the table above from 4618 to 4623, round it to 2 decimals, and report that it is 15.35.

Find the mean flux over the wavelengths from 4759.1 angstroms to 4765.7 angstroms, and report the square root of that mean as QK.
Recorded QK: 3.76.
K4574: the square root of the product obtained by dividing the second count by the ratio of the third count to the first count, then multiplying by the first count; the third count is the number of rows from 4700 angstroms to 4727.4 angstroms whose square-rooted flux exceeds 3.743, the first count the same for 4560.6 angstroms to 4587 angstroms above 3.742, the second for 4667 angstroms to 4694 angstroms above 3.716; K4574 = 13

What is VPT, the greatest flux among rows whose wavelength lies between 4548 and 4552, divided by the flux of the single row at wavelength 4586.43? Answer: 1.03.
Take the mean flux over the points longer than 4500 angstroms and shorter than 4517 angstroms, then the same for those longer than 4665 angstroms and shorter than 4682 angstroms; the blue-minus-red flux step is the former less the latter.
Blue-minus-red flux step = 1.4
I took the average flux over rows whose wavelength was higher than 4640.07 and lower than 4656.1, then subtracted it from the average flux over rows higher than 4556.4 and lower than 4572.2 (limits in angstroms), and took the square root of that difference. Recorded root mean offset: 0.67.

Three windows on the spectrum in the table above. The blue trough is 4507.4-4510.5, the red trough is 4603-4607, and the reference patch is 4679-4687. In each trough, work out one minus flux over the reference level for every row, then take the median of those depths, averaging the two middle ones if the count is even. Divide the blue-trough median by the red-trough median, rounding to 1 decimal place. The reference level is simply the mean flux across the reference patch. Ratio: 1.4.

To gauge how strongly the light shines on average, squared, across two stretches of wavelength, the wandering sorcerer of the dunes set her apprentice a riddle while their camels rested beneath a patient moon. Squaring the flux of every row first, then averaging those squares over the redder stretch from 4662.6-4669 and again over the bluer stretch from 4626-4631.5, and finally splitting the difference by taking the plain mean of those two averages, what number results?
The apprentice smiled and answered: 214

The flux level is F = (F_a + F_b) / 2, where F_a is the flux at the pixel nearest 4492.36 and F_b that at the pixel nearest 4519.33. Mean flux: 14.5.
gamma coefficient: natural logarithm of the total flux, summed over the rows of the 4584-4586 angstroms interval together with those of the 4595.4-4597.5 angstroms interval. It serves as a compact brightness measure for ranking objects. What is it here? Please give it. 4.02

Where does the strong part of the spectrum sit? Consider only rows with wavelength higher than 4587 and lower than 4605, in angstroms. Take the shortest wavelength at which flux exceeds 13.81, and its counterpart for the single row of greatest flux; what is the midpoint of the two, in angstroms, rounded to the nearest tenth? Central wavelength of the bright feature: 4587.5 angstroms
